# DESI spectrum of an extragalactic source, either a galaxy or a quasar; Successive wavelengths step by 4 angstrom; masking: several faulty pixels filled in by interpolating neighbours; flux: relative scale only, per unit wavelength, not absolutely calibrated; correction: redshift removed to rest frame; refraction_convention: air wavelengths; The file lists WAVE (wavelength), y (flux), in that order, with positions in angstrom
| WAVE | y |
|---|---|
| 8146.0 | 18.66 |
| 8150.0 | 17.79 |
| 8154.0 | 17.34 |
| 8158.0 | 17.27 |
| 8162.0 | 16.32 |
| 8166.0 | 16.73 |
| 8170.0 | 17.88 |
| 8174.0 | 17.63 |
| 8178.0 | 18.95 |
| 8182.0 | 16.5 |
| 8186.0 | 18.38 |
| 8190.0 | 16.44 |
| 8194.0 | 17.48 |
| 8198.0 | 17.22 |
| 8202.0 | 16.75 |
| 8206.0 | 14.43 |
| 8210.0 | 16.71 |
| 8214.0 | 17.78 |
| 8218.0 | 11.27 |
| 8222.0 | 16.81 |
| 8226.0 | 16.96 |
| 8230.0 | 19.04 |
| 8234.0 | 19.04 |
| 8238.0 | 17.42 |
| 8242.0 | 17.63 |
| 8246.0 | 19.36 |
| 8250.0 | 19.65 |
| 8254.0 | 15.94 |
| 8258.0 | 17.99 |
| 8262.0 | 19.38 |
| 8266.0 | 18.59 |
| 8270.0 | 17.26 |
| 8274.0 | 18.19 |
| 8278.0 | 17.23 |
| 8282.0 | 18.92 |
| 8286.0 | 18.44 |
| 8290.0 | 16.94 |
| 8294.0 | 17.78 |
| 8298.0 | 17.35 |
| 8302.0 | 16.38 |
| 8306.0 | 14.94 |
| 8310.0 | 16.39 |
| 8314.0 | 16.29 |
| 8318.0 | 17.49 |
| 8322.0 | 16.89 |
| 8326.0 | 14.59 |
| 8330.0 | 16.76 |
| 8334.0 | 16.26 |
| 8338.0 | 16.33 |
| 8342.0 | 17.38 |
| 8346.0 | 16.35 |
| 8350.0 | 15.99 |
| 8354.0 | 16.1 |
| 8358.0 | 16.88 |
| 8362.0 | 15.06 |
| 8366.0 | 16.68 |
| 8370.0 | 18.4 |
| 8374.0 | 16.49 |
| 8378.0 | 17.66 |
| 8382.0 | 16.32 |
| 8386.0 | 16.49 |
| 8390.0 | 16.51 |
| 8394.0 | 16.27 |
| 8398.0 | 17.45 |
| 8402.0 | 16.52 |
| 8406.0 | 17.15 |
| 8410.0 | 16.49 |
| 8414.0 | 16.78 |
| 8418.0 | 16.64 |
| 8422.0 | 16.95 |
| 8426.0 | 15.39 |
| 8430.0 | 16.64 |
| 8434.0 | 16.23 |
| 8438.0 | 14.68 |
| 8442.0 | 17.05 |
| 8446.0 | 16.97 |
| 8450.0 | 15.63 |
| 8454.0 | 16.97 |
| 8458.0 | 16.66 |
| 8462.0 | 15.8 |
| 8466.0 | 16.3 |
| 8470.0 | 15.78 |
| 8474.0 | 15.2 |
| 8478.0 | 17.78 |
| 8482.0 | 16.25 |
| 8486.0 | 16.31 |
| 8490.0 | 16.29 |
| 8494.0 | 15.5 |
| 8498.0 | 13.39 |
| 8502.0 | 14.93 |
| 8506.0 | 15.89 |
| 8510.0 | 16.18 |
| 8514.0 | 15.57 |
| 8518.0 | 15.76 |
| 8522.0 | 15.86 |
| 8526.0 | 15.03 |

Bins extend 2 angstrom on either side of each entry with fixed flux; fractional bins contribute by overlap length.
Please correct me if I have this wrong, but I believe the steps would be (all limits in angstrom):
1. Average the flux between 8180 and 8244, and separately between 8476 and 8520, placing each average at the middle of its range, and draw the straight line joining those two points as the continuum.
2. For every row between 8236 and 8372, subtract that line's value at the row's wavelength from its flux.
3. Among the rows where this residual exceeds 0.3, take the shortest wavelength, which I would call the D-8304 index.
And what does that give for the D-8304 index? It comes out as 8238.0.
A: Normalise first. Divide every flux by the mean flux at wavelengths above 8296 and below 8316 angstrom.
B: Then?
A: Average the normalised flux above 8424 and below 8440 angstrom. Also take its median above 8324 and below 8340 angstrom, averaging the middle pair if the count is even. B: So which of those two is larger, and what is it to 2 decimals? 1.00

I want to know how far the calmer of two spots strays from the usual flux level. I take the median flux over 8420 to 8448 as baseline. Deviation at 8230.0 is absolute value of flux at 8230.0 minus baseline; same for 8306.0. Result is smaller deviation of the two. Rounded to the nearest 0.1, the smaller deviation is 1.7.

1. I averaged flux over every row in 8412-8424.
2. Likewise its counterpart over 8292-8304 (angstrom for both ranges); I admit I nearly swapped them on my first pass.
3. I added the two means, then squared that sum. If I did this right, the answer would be 1153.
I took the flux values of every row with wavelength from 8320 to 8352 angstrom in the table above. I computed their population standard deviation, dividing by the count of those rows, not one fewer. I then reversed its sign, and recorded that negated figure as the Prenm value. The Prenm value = -0.77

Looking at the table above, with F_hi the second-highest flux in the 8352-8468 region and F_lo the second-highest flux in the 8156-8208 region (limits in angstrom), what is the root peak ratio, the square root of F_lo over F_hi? 1.02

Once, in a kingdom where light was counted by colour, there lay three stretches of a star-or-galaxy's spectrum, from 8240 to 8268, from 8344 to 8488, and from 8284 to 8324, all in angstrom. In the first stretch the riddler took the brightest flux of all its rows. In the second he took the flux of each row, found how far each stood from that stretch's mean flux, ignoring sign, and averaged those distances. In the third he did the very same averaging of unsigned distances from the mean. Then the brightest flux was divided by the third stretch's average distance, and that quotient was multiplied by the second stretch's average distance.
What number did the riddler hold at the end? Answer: 15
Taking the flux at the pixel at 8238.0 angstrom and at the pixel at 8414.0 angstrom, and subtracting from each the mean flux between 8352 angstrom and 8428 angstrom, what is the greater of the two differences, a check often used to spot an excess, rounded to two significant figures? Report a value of 0.78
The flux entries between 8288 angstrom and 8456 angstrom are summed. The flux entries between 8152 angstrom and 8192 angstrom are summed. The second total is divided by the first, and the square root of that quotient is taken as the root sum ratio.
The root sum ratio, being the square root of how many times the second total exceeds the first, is 0.5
